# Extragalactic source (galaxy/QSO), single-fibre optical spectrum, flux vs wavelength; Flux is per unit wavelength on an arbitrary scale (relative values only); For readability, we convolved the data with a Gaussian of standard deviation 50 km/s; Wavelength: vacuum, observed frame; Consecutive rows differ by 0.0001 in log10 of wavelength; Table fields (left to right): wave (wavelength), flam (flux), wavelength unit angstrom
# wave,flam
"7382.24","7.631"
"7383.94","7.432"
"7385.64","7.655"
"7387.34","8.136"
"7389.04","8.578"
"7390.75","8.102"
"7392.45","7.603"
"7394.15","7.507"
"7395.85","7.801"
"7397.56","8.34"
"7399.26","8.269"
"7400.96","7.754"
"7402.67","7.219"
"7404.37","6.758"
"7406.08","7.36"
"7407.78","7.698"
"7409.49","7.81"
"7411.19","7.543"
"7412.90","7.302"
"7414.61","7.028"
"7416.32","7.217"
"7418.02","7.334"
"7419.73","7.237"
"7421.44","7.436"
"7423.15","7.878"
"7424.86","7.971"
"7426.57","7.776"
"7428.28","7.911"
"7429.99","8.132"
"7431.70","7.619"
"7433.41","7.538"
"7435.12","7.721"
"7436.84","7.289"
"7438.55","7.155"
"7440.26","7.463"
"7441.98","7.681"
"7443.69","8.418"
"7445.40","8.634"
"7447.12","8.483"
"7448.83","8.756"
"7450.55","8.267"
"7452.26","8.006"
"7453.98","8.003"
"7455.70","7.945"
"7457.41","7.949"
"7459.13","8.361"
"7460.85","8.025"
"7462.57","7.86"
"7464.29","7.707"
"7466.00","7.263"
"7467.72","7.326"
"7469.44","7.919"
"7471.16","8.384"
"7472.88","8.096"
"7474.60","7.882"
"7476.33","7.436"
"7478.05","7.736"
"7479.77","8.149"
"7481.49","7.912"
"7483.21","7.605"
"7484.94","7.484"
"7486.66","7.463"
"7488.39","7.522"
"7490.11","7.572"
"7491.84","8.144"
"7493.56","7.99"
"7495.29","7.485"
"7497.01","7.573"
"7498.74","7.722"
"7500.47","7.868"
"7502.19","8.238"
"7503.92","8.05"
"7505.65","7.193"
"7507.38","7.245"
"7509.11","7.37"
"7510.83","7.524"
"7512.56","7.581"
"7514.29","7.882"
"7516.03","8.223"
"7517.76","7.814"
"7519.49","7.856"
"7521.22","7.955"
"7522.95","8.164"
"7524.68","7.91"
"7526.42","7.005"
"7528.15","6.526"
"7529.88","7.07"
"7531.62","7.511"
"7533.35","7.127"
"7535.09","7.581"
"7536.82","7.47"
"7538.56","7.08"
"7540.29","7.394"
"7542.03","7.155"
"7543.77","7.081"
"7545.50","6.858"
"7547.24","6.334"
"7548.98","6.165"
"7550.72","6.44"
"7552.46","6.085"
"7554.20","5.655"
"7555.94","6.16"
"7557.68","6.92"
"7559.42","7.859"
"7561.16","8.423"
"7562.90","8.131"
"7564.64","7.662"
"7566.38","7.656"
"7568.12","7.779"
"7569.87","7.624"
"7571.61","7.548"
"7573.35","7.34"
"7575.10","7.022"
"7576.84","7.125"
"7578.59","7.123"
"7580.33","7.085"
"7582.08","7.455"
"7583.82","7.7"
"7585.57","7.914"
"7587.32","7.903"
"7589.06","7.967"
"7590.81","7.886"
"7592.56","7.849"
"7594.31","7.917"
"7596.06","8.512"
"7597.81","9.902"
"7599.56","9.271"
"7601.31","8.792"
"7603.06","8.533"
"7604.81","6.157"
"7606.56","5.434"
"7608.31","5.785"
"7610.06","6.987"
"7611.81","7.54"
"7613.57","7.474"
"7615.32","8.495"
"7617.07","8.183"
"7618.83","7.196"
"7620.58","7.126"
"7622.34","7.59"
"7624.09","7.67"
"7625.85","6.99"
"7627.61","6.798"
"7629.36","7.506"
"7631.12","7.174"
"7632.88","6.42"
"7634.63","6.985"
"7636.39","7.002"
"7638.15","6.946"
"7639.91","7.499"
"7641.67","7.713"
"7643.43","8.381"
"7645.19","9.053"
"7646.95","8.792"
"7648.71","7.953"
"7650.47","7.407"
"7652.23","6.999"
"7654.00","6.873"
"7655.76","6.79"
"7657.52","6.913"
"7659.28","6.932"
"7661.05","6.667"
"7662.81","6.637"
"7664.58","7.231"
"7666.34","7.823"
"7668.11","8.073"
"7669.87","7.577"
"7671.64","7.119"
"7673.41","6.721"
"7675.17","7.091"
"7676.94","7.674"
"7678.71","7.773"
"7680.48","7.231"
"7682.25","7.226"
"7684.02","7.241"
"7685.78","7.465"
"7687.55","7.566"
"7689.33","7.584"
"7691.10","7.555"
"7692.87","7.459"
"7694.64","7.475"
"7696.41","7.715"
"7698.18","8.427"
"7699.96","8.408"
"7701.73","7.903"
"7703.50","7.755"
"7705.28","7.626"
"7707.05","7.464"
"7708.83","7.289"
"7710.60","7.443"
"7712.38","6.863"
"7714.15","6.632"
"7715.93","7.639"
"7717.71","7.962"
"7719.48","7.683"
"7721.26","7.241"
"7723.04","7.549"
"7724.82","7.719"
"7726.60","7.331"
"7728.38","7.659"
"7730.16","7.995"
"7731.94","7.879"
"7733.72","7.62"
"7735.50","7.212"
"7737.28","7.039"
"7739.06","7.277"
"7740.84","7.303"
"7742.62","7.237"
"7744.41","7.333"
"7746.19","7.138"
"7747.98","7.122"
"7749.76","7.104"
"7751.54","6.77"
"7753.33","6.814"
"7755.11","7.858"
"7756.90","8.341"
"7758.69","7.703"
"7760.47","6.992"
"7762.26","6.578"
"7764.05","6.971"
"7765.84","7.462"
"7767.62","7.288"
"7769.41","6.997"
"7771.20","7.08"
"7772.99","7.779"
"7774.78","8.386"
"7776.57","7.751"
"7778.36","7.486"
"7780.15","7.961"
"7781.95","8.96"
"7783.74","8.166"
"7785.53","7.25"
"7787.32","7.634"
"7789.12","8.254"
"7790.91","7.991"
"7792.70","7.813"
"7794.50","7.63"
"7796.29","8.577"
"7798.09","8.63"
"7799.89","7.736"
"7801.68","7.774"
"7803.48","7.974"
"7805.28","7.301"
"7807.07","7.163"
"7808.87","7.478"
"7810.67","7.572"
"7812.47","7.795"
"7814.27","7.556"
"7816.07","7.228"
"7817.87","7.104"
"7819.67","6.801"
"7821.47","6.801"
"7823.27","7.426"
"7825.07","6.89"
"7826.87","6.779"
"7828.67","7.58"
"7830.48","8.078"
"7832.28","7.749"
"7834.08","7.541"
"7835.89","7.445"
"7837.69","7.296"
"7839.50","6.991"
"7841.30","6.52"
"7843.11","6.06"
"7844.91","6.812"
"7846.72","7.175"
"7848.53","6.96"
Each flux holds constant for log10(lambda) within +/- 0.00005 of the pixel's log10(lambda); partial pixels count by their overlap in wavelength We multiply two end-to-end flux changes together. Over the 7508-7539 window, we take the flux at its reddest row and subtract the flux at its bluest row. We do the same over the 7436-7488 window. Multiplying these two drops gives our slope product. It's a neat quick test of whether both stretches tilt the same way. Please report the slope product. -0.05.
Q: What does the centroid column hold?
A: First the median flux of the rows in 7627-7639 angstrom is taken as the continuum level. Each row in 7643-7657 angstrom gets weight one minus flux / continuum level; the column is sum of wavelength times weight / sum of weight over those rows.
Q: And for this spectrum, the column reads 7645.7 angstrom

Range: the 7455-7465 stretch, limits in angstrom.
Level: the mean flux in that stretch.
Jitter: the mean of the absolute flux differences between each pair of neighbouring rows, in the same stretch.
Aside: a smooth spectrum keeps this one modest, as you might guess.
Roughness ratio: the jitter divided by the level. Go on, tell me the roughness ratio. 0.027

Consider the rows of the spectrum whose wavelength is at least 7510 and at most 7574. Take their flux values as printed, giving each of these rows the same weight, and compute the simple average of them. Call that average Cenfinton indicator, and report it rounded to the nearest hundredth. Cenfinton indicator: 7.31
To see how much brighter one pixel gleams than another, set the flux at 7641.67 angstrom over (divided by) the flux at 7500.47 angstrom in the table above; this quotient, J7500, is 0.98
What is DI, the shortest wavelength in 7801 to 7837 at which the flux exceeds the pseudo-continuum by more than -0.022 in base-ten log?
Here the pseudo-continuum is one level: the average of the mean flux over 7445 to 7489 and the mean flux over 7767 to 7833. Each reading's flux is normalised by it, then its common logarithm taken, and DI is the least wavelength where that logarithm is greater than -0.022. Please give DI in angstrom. 7801.68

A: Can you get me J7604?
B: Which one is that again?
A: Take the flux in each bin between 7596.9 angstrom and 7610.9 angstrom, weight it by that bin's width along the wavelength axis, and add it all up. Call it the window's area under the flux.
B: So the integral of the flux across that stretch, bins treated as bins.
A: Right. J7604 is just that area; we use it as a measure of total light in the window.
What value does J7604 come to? 107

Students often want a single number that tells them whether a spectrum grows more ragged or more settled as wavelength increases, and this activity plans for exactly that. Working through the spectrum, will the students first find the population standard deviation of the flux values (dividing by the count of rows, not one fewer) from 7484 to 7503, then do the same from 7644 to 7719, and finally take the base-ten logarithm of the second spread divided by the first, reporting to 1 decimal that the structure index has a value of 0.3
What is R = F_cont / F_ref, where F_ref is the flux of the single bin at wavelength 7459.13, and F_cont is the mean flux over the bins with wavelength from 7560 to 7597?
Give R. 0.92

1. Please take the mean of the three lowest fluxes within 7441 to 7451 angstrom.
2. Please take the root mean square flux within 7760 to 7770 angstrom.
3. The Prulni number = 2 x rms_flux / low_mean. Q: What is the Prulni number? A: 1.74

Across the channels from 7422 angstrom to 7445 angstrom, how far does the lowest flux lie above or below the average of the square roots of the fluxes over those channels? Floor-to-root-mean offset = 4.4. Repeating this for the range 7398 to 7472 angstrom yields 4.0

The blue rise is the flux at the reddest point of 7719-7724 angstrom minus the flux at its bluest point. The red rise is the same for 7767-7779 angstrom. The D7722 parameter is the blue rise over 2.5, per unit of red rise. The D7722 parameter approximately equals -0.27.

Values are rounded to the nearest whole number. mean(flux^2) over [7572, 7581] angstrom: 51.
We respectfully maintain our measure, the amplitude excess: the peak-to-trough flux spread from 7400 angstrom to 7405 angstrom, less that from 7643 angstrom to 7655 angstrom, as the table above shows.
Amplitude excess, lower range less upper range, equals -1.2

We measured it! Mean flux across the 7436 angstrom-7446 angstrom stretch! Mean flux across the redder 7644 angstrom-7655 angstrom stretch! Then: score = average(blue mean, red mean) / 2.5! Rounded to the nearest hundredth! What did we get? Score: 3.12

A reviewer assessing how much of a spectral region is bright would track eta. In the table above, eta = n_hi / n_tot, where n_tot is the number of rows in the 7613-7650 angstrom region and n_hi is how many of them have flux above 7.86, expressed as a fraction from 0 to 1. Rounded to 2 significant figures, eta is 0.29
